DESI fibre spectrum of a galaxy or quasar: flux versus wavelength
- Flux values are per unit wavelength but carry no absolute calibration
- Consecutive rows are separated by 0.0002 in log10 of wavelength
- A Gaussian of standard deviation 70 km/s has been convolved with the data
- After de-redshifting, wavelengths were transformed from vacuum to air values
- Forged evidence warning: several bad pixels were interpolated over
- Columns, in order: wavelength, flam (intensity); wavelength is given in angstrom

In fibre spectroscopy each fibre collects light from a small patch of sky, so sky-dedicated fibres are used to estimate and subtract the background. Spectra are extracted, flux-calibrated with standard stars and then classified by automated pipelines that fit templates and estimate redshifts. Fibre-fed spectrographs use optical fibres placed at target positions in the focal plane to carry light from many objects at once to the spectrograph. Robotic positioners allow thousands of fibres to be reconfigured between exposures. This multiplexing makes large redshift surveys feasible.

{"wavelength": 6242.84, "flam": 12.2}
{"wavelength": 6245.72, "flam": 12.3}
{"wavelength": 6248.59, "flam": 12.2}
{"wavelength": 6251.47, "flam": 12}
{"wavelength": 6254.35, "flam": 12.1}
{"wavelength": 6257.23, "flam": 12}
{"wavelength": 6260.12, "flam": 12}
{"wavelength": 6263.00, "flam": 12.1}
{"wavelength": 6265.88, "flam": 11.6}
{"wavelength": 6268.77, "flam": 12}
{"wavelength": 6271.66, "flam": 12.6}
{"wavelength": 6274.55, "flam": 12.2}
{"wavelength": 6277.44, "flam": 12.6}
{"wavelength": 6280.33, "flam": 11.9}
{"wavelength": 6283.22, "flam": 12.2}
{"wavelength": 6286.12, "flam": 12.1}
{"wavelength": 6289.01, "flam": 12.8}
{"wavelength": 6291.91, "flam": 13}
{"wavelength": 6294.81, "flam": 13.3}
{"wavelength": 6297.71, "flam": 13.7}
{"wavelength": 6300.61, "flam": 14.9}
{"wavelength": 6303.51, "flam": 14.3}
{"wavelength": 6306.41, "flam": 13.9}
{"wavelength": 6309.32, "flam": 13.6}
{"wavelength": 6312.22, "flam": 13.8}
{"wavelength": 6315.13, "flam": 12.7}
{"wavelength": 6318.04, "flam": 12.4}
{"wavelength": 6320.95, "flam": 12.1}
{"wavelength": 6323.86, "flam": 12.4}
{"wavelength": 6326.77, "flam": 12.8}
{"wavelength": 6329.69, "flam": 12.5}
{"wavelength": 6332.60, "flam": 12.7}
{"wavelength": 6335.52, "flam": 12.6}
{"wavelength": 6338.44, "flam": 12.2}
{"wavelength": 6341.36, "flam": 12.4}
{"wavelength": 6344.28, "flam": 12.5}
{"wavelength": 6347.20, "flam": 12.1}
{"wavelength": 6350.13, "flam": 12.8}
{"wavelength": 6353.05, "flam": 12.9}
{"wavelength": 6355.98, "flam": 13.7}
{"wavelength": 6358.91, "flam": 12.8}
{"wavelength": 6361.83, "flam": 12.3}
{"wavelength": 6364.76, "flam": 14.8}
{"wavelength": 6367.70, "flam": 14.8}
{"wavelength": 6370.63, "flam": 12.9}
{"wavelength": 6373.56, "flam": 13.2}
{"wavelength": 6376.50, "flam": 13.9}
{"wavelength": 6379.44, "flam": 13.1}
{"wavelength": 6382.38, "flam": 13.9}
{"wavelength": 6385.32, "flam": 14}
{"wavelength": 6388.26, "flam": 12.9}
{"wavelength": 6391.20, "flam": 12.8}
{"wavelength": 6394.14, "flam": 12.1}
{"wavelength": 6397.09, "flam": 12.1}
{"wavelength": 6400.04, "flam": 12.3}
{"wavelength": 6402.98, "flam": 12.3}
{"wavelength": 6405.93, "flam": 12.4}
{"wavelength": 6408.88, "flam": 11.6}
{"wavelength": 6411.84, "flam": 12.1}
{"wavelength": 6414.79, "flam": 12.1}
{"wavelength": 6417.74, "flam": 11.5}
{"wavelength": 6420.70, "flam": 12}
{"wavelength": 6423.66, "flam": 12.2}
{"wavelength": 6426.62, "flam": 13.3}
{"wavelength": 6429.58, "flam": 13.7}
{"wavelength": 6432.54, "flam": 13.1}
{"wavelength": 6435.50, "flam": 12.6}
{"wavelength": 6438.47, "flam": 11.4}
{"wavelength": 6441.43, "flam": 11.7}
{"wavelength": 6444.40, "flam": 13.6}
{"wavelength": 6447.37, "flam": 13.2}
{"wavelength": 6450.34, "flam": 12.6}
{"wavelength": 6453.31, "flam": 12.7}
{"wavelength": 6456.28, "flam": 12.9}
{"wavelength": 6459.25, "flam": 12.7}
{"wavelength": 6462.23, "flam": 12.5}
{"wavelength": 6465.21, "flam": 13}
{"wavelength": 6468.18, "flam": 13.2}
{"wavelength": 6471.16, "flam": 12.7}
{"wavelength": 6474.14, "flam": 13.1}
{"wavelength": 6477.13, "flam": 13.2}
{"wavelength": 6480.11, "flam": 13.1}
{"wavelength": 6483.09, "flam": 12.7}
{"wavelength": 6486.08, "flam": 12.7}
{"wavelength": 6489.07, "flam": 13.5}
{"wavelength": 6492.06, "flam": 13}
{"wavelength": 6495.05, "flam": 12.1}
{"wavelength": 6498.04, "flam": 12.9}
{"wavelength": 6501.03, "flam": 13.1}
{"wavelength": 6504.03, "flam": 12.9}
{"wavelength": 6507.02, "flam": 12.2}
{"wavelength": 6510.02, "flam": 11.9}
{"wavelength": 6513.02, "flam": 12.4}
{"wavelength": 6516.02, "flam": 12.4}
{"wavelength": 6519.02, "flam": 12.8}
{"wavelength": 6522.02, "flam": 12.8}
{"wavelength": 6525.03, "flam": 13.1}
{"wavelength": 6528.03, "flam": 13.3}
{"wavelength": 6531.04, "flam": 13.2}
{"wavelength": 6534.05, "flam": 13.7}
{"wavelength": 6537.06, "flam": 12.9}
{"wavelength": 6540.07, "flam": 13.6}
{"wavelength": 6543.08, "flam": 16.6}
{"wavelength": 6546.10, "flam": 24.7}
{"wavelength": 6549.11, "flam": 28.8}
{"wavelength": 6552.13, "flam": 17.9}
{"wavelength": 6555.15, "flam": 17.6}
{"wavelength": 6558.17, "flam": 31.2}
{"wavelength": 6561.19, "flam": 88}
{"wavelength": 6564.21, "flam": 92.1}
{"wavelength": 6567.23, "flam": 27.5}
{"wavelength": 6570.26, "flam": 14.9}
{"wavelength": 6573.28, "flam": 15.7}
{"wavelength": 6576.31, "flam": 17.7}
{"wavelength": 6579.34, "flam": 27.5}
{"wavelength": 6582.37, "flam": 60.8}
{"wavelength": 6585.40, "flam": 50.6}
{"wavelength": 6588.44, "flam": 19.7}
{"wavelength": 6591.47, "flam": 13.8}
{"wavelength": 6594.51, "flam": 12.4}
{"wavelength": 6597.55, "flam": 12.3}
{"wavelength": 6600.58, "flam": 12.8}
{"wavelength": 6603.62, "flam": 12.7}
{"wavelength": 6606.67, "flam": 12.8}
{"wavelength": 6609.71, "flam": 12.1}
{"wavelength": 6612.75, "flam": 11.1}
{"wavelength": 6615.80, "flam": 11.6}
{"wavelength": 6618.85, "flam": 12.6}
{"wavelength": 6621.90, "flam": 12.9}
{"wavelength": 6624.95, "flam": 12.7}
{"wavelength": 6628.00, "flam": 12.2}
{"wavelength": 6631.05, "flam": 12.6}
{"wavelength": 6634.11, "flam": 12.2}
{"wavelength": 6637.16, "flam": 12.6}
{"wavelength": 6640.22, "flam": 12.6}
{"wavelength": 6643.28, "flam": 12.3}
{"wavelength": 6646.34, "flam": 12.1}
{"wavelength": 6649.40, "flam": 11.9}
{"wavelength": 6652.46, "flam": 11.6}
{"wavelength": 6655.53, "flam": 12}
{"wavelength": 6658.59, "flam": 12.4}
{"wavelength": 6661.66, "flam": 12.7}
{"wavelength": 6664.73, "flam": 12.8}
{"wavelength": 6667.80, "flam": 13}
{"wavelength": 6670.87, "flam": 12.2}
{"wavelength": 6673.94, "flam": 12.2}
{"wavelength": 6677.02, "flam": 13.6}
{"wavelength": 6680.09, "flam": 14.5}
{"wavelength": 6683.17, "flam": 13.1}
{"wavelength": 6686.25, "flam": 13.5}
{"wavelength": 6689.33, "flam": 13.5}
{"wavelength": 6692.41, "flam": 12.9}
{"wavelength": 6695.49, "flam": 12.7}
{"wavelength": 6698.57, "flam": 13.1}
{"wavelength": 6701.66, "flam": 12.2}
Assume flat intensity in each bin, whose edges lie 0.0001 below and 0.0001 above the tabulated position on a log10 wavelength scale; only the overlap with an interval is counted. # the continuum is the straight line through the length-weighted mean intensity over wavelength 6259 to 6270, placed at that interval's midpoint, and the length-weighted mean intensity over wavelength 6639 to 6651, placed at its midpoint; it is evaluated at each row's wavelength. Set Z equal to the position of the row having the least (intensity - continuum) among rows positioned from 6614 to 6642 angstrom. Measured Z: 6615.80 angstrom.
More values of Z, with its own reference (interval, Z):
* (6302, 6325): 6320.95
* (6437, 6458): 6438.47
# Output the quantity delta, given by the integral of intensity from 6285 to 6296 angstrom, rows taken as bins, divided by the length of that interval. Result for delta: 12.81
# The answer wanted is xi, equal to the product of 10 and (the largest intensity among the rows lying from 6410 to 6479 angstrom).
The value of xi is 137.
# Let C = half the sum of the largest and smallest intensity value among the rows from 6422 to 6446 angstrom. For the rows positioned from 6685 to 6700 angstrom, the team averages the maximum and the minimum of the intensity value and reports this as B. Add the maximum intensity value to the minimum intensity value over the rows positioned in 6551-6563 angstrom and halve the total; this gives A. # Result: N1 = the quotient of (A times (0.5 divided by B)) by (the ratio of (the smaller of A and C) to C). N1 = 2.0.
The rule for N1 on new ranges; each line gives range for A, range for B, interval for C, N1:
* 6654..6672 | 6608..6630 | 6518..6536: 0.6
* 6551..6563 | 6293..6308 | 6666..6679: 1.9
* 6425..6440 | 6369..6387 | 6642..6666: 0.5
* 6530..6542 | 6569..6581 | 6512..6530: 0.3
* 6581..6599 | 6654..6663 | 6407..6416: 1.5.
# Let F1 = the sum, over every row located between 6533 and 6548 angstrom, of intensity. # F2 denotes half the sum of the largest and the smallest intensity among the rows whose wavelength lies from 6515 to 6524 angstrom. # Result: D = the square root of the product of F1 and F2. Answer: 32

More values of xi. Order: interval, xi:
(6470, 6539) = 137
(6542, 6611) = 921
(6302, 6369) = 148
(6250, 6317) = 149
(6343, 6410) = 148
